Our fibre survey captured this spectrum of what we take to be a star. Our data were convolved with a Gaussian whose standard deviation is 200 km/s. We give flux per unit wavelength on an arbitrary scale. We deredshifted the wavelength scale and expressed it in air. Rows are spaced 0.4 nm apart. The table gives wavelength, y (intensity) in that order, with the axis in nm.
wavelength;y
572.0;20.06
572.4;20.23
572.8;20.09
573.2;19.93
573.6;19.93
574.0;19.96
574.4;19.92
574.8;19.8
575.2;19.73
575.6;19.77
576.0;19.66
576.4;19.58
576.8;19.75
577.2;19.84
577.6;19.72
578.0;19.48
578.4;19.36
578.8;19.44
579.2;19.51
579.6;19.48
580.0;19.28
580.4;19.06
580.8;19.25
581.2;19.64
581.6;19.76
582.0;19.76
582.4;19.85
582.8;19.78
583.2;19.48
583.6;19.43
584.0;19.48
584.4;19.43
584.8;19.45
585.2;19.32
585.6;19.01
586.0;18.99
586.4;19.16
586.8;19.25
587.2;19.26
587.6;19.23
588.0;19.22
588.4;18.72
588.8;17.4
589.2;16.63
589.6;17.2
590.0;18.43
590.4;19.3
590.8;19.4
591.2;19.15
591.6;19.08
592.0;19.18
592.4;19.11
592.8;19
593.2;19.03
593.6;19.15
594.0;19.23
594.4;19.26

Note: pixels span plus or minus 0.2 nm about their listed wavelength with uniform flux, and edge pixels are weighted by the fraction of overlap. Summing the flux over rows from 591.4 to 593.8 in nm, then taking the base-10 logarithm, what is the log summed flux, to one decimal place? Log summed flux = 2.1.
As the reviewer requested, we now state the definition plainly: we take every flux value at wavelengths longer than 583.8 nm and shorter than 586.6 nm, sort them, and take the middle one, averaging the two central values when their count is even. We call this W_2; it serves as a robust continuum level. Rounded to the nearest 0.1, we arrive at 19.3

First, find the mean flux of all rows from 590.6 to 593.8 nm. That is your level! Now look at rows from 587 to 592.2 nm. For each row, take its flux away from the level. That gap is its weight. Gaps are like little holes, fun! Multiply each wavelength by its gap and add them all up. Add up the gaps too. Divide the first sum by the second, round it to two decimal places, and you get 589.23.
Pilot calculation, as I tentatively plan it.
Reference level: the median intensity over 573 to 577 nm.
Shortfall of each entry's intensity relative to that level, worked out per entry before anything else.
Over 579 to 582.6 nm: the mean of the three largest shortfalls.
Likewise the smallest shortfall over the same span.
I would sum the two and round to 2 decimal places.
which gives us 0.52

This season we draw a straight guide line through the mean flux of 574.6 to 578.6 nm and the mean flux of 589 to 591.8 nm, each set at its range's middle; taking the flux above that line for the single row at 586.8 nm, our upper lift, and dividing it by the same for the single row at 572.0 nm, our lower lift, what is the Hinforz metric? -36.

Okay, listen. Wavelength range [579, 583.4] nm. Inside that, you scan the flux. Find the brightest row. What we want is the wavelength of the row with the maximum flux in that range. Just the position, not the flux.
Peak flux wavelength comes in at 582.4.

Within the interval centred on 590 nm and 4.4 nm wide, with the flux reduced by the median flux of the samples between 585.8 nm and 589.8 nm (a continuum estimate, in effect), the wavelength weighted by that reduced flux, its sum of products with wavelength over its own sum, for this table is 589.08 nm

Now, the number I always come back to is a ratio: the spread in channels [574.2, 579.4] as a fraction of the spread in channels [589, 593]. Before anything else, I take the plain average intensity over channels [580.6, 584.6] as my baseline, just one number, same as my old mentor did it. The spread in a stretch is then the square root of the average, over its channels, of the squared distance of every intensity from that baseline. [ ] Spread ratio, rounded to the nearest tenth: 0.1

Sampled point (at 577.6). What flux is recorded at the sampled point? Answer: 19.72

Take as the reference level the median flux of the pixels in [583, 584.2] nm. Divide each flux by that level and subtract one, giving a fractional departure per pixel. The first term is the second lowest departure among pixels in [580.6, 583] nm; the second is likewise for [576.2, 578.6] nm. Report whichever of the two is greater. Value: 0.0082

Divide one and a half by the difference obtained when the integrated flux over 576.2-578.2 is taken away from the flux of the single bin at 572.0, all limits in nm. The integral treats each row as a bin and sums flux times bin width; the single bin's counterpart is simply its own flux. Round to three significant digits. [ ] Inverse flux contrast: -0.0778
